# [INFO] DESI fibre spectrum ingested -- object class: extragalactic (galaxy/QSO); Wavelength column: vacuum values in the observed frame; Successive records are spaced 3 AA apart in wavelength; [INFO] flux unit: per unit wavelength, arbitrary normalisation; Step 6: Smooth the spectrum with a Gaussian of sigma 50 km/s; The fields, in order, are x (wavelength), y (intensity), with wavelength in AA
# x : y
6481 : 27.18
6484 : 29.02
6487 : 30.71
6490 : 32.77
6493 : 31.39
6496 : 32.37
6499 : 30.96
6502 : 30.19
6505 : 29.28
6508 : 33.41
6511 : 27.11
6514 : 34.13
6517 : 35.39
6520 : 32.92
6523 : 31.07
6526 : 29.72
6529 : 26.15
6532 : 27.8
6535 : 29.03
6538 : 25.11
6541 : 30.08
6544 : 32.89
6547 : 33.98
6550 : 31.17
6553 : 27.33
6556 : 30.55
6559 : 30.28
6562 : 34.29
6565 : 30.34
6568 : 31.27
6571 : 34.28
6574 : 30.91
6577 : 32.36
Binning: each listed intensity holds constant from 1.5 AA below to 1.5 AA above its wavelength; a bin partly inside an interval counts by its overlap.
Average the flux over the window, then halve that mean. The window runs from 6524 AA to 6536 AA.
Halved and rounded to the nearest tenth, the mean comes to 14.1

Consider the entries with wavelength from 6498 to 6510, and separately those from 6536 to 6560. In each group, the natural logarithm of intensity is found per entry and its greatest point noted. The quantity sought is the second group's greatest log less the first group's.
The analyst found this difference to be 0.017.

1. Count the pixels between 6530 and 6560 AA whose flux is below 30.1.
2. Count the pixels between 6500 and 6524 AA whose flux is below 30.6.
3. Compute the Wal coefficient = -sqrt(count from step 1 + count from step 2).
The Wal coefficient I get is -2.8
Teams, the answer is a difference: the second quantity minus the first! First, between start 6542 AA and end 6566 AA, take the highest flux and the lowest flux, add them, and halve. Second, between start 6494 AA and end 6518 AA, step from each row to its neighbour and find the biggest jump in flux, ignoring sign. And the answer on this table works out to -23.8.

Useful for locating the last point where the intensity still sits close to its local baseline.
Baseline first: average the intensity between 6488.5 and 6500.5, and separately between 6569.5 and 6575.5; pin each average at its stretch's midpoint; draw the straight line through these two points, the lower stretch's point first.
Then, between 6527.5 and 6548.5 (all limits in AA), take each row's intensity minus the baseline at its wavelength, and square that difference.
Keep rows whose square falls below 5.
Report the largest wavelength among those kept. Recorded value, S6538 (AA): 6547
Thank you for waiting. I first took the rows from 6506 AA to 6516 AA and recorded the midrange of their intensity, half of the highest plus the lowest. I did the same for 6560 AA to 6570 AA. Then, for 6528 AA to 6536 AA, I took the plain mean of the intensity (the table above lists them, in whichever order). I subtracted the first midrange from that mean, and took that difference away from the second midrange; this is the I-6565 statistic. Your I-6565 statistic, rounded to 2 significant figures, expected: 35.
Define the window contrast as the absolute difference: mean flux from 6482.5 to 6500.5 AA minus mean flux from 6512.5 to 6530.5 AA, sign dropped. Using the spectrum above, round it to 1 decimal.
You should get 0.4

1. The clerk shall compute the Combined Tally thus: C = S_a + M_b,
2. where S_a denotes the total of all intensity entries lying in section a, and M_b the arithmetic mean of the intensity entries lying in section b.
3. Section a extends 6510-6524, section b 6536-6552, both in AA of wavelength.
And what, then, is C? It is 191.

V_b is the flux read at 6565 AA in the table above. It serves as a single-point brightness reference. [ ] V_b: 30.34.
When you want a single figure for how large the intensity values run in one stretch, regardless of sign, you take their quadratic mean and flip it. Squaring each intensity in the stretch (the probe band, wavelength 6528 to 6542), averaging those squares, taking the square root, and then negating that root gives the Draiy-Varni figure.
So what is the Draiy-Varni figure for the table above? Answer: -27.7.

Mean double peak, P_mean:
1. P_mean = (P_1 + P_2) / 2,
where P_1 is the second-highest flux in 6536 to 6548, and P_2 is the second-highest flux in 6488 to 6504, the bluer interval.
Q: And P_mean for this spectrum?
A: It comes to 32.6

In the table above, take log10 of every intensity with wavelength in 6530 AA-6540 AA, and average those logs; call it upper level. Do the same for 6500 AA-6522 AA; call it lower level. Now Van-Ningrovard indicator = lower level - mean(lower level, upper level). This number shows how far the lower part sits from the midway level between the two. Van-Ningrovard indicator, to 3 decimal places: 0.032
